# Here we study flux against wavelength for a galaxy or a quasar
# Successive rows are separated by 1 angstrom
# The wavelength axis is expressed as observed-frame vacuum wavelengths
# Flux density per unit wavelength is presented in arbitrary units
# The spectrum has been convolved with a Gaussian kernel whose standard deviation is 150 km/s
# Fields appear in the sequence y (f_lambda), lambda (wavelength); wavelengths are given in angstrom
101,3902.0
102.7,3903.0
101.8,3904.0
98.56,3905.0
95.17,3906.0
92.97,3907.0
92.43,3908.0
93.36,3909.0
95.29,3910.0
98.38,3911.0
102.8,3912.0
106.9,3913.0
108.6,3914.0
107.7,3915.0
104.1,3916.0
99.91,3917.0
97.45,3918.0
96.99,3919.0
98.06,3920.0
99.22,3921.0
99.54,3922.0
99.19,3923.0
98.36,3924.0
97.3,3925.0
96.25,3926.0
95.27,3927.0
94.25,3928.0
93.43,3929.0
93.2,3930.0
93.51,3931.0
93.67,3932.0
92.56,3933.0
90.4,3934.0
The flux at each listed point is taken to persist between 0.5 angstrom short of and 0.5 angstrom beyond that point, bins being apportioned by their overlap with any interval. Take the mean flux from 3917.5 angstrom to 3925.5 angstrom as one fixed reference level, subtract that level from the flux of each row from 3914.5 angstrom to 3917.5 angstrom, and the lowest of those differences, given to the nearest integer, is 2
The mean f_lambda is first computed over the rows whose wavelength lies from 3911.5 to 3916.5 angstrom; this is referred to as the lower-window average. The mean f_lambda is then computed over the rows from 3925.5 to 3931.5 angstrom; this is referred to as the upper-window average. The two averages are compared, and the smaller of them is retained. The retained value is 94.3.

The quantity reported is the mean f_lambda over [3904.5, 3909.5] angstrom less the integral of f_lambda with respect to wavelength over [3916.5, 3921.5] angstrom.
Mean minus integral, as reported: -397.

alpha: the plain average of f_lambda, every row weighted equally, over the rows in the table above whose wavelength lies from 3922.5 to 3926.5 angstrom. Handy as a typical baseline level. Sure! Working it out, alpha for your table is 98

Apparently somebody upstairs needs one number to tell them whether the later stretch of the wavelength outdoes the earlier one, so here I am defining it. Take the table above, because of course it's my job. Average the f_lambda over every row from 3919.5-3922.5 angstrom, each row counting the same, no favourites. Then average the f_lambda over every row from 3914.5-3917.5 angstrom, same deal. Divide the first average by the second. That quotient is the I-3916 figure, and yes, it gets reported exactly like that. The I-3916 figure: 0.95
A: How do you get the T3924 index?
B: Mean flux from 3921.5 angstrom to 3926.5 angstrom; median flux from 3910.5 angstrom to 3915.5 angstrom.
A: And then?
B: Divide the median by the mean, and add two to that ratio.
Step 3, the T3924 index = 3.09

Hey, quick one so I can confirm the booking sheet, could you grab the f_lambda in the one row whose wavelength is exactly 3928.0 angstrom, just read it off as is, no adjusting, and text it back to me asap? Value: 94.25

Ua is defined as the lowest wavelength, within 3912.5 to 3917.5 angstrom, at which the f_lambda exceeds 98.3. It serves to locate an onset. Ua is 3913.0 angstrom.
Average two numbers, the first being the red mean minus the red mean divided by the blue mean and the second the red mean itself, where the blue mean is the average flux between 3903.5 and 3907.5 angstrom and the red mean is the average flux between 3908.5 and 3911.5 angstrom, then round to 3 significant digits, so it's 95.2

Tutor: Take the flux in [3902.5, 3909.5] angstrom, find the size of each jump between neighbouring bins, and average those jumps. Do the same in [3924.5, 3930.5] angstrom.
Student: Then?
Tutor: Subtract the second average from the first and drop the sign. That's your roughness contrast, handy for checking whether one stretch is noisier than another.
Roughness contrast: 1.0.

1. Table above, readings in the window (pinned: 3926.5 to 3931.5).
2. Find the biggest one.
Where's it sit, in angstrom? 3927.0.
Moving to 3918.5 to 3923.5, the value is 3922.0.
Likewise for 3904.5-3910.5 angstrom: 3905.0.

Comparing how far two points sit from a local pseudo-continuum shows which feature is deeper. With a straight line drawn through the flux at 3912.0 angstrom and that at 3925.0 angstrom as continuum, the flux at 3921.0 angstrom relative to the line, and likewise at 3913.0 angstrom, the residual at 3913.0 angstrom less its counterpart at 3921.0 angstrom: 4.3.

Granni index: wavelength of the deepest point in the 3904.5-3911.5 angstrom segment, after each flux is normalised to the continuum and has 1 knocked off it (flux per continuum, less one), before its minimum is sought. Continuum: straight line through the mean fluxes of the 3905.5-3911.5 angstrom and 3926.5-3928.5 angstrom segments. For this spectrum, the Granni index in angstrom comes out 3908.0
